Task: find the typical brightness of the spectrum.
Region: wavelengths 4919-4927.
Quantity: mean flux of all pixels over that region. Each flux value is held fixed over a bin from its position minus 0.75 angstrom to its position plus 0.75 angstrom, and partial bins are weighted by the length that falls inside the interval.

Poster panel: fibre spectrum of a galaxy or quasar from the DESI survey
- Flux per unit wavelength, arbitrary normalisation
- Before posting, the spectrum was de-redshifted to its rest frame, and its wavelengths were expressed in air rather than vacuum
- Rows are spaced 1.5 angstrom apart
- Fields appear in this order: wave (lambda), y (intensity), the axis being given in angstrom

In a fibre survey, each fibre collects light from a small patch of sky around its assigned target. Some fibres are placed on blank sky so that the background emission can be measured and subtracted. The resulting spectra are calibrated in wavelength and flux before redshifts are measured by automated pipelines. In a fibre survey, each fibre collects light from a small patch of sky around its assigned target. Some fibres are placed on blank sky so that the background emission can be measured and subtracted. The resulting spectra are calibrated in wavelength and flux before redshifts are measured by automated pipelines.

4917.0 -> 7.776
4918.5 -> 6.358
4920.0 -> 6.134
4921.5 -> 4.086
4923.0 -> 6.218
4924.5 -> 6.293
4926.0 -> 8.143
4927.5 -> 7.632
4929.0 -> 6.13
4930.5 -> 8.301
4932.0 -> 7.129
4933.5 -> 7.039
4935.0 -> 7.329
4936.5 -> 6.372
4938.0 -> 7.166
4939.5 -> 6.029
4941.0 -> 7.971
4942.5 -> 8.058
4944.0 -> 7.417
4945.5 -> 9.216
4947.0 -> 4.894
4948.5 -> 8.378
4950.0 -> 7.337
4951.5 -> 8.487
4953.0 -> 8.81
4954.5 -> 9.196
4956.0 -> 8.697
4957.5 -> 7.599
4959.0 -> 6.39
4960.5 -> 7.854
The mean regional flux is 6.2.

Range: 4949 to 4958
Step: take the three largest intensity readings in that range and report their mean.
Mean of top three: 8.9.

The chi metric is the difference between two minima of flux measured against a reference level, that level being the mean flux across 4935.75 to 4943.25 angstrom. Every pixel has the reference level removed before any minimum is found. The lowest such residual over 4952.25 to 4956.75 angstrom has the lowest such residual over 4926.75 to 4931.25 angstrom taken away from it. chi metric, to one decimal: 2.6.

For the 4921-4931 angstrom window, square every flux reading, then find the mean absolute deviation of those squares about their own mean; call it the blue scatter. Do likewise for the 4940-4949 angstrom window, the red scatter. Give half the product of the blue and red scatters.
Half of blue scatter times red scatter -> 107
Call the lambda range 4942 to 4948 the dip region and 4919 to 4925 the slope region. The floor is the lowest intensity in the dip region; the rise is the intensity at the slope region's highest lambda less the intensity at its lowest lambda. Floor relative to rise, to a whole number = 31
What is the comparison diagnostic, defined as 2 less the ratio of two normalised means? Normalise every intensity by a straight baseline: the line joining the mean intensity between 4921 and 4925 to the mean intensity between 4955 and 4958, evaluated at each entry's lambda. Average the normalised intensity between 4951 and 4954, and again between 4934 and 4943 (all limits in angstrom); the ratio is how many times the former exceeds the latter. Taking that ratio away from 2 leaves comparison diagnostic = 0.95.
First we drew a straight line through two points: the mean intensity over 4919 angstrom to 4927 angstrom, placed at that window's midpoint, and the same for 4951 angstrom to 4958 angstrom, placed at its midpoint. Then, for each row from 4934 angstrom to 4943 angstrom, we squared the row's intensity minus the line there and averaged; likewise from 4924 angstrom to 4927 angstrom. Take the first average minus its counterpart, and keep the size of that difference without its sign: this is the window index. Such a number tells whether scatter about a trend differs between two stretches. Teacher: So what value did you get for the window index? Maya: 1.0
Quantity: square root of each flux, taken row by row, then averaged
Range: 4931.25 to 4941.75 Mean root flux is 2.64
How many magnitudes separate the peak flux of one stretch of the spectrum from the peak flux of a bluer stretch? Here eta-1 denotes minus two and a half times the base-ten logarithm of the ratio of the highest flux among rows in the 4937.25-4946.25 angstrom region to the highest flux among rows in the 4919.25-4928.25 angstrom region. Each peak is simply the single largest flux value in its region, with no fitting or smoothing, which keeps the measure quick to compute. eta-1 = -0.134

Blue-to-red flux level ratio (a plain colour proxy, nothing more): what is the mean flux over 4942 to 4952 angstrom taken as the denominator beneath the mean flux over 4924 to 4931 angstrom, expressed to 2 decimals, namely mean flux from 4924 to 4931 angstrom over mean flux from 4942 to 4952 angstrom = 0.95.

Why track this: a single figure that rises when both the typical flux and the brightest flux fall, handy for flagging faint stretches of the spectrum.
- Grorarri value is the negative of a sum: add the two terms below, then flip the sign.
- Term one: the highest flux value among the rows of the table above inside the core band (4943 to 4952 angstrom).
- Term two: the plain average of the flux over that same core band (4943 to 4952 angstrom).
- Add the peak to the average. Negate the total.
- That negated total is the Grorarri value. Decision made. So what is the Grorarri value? -16.8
